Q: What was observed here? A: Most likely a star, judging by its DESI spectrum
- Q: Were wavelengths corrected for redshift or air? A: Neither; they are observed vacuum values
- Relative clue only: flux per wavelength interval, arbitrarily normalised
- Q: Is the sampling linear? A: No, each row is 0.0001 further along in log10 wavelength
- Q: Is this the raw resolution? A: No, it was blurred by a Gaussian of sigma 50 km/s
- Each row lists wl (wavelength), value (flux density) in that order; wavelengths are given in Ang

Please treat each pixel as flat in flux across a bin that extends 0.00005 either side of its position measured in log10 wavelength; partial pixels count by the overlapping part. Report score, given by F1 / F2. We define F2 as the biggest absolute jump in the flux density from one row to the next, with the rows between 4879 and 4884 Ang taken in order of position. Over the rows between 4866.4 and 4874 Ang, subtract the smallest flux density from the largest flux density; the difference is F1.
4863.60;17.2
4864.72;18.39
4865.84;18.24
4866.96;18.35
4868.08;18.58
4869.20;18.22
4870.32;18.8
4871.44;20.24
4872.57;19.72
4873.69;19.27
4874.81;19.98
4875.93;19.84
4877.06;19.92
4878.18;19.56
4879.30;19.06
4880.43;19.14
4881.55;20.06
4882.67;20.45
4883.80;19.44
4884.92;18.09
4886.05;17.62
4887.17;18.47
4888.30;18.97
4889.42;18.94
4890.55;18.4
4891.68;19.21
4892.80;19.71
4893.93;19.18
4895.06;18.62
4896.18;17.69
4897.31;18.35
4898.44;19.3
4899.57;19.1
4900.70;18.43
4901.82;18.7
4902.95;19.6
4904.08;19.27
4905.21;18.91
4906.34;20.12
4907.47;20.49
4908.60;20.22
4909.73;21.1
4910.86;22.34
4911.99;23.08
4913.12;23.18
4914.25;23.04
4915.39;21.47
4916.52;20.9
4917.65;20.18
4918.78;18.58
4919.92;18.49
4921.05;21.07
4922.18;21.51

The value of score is 2.00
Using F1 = 2.0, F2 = 1.0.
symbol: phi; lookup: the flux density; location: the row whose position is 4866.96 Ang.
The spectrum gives 18.35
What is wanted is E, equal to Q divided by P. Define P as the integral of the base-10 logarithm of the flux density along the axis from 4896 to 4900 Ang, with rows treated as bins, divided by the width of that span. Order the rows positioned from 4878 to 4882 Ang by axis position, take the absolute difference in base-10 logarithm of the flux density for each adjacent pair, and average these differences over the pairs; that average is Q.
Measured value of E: 0.0088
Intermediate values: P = 1.27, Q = 0.0112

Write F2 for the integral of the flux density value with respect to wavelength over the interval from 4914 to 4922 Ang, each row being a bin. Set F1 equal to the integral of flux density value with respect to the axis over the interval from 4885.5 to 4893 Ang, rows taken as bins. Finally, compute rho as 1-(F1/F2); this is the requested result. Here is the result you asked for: 0.14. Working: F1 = 140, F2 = 164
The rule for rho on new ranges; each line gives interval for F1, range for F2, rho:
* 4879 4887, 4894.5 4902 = -0.09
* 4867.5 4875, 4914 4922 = 0.12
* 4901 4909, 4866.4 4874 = -0.08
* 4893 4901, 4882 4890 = 0.01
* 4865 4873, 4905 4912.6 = 0.06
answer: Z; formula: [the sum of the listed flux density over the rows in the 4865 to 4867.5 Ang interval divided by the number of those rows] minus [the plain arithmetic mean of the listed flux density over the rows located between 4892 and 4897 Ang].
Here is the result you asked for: -0.5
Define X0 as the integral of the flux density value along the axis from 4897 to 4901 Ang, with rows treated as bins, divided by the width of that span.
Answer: 18.8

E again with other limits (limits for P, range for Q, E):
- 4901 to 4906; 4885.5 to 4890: 0.0085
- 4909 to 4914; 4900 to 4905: 0.0084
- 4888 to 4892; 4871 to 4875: 0.0097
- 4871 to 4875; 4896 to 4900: 0.0109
